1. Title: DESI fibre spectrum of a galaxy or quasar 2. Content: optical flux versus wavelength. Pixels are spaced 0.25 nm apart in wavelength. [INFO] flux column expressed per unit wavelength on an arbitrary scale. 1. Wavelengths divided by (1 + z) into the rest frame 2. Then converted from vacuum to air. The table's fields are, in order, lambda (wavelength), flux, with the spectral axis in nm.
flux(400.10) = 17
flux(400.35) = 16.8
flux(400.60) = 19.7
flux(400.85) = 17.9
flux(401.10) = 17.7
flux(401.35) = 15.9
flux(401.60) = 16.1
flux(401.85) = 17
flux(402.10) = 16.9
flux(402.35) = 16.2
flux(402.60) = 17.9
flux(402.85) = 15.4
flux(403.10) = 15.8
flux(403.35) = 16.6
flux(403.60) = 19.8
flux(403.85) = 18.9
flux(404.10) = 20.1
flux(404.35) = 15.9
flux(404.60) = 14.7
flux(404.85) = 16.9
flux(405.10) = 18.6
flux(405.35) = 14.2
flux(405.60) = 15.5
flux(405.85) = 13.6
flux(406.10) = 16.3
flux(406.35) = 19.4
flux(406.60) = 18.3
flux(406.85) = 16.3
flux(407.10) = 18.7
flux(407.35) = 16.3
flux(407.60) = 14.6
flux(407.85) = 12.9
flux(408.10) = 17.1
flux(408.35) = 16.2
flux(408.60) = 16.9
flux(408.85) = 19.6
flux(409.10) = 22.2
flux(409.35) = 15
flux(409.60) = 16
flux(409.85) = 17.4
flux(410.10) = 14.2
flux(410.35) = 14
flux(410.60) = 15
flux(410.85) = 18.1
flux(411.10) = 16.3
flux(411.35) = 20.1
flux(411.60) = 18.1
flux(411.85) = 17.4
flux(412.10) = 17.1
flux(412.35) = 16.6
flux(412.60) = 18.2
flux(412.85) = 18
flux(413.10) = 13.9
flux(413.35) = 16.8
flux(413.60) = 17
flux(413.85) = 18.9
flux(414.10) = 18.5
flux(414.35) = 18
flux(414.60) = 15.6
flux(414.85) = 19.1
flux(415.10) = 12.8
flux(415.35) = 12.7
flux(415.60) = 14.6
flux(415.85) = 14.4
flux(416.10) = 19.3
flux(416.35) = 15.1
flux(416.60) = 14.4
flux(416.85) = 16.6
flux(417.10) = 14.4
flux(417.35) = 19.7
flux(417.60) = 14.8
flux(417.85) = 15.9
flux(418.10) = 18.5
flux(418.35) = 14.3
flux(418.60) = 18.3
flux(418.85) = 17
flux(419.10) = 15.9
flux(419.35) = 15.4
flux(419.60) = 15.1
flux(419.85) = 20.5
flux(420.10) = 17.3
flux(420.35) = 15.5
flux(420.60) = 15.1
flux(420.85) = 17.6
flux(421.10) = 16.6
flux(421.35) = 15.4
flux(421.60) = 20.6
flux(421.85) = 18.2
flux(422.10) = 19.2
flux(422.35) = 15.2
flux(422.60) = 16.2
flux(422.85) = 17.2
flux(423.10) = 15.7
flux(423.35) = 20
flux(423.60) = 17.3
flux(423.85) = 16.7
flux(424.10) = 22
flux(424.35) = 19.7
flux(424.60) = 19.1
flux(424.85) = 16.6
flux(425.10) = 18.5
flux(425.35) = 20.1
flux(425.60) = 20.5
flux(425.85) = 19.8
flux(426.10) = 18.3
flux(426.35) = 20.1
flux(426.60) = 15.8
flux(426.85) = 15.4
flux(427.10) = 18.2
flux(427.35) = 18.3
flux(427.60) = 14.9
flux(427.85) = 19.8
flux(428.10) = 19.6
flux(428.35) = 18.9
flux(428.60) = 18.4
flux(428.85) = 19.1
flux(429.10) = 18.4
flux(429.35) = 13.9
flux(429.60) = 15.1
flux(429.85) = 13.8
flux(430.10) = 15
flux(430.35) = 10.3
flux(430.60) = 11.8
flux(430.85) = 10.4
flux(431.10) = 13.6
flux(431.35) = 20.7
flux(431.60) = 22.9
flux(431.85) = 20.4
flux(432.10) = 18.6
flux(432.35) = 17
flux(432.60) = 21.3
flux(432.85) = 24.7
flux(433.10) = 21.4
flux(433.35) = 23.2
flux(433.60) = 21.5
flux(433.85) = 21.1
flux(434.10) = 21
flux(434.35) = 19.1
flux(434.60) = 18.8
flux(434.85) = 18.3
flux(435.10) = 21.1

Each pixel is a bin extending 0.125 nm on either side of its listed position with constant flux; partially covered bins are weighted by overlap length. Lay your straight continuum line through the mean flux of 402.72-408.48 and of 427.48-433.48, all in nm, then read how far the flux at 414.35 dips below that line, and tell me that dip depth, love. -1.0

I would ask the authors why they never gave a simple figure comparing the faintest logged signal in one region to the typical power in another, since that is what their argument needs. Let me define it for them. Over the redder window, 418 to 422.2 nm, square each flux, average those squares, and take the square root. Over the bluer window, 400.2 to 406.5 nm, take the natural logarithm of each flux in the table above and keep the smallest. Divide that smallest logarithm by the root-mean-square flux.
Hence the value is 0.152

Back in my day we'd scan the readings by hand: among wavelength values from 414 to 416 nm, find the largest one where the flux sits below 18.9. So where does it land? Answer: 415.85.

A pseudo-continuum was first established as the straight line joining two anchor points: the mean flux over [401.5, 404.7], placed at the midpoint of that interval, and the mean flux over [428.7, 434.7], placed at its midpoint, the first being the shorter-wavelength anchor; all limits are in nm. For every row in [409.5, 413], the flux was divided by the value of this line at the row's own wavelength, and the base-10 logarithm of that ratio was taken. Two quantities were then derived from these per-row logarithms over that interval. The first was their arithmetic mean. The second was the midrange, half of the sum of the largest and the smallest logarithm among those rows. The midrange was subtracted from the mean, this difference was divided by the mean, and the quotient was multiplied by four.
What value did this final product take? 0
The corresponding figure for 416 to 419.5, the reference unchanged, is 2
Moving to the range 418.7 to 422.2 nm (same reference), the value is 4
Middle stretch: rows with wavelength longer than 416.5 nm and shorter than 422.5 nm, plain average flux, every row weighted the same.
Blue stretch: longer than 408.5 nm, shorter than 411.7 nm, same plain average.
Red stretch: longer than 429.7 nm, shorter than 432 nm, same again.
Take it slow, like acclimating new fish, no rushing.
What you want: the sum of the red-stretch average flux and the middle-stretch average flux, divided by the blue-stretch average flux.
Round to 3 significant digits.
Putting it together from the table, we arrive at 1.88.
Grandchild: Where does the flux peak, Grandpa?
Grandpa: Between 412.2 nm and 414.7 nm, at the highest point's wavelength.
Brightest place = 413.85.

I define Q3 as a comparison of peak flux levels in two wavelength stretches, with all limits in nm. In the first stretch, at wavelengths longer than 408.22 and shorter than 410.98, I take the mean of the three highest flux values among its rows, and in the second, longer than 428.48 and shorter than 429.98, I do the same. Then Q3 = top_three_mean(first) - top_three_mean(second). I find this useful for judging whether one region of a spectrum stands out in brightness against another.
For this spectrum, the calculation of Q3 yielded 1.3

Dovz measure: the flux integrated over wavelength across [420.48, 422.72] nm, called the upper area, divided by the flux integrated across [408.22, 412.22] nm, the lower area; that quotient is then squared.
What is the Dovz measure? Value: 0.3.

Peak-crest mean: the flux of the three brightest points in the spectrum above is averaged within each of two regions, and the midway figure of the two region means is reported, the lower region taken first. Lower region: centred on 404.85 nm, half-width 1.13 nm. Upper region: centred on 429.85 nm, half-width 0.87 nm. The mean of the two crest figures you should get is 17.7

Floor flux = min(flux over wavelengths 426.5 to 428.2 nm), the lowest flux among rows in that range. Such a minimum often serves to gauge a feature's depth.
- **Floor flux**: 14.9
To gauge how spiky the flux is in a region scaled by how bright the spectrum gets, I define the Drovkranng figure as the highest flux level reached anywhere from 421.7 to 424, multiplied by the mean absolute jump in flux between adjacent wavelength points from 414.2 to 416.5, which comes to 59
